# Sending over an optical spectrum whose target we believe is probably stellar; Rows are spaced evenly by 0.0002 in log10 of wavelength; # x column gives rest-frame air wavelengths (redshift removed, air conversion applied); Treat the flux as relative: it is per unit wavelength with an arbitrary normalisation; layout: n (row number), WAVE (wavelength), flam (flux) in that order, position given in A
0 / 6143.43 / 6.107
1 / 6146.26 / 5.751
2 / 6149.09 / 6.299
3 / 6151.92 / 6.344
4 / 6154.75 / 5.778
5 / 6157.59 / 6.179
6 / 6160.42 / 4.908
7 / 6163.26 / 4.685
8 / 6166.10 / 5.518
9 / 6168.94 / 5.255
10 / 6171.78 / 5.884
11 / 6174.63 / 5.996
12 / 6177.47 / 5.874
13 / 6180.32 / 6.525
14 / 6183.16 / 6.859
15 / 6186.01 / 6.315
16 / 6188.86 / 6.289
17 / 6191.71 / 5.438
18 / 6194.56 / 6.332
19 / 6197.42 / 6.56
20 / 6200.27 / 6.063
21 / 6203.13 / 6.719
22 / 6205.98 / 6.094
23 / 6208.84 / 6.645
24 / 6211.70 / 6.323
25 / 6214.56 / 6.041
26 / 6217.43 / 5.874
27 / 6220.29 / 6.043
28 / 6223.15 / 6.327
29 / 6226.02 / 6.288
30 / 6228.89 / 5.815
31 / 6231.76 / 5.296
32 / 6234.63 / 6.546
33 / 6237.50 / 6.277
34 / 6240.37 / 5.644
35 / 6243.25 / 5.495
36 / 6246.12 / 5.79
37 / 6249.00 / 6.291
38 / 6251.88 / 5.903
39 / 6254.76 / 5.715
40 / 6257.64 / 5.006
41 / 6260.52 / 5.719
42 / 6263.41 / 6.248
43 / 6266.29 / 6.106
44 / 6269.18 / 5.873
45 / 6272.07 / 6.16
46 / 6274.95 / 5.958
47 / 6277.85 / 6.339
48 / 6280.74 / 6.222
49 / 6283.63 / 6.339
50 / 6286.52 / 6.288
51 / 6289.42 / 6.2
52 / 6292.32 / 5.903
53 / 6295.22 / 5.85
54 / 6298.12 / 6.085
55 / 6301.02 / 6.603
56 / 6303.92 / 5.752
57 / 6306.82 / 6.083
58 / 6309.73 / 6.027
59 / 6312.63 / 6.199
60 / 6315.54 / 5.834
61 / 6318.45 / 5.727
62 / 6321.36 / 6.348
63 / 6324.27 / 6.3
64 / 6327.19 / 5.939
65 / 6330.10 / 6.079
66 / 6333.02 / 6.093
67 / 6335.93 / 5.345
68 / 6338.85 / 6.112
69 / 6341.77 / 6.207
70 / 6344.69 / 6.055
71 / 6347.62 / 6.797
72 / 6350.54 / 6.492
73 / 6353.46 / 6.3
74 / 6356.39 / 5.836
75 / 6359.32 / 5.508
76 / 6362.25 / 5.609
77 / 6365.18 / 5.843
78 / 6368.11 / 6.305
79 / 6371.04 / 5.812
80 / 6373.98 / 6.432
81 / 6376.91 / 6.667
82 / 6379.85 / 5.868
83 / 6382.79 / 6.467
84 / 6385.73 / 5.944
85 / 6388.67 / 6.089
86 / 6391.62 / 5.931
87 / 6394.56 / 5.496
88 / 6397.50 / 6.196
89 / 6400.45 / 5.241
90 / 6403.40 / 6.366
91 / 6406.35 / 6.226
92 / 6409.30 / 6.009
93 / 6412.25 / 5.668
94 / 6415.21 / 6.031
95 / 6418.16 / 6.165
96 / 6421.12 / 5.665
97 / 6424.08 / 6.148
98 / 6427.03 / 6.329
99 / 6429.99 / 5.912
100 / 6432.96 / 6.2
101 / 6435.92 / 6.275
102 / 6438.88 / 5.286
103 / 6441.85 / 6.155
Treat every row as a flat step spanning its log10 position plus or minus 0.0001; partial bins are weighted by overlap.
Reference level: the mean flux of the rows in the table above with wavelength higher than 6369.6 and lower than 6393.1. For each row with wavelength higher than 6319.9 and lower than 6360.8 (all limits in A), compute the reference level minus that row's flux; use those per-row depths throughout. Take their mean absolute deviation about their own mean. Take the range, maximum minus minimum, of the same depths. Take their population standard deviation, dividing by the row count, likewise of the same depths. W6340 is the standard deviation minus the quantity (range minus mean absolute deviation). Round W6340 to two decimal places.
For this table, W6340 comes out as -0.83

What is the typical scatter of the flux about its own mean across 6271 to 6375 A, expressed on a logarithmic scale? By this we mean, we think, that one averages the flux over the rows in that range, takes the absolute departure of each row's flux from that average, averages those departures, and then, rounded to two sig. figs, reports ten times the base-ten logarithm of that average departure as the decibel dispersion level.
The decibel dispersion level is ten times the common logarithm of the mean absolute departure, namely -6.3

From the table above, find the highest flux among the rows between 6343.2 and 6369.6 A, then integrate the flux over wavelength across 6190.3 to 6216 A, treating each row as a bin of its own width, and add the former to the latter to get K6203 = 167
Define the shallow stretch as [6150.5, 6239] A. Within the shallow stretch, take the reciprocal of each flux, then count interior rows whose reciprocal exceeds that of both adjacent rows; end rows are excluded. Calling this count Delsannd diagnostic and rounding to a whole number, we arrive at 9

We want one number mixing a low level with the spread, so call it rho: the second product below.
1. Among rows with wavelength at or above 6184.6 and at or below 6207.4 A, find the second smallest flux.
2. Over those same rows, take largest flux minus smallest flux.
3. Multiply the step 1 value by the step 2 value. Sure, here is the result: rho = 7.8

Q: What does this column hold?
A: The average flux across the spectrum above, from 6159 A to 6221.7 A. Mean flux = 6.01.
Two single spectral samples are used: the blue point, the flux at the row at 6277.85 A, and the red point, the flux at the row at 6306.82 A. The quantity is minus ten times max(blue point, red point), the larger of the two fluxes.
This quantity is -63.4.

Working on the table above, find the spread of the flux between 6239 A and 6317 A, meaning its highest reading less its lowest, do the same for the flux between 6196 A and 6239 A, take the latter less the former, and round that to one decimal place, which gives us -0.2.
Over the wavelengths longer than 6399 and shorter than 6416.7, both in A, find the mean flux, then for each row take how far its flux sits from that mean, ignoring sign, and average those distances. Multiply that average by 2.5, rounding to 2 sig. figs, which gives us 0.78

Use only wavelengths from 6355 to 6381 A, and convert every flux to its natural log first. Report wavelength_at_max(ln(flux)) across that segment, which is 6376.91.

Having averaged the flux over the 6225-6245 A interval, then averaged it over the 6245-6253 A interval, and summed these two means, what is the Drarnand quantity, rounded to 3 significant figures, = 11.9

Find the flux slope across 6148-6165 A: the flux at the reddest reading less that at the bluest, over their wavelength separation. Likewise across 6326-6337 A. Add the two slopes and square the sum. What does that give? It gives 0.0331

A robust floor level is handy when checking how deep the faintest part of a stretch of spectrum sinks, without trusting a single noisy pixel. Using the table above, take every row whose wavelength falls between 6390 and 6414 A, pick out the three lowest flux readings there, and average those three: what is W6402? 5.5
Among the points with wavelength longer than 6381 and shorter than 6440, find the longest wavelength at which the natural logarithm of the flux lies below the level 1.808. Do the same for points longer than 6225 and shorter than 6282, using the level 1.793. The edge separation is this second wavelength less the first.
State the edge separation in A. -163.9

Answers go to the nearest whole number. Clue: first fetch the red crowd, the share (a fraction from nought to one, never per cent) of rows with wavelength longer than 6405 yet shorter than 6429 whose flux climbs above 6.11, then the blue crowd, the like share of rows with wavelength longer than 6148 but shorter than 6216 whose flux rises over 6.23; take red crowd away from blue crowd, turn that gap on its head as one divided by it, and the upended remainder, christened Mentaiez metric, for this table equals -24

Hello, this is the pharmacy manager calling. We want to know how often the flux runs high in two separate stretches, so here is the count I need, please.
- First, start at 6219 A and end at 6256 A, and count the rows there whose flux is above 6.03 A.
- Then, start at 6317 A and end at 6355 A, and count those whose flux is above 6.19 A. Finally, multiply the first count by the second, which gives 36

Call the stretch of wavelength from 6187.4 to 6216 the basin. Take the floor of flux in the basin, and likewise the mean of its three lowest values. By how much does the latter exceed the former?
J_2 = 0.41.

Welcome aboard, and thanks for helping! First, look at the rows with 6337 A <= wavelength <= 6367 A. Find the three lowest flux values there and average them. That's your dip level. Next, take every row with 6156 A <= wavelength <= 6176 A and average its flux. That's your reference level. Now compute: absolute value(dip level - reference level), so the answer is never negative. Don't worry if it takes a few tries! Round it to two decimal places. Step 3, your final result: 0.16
